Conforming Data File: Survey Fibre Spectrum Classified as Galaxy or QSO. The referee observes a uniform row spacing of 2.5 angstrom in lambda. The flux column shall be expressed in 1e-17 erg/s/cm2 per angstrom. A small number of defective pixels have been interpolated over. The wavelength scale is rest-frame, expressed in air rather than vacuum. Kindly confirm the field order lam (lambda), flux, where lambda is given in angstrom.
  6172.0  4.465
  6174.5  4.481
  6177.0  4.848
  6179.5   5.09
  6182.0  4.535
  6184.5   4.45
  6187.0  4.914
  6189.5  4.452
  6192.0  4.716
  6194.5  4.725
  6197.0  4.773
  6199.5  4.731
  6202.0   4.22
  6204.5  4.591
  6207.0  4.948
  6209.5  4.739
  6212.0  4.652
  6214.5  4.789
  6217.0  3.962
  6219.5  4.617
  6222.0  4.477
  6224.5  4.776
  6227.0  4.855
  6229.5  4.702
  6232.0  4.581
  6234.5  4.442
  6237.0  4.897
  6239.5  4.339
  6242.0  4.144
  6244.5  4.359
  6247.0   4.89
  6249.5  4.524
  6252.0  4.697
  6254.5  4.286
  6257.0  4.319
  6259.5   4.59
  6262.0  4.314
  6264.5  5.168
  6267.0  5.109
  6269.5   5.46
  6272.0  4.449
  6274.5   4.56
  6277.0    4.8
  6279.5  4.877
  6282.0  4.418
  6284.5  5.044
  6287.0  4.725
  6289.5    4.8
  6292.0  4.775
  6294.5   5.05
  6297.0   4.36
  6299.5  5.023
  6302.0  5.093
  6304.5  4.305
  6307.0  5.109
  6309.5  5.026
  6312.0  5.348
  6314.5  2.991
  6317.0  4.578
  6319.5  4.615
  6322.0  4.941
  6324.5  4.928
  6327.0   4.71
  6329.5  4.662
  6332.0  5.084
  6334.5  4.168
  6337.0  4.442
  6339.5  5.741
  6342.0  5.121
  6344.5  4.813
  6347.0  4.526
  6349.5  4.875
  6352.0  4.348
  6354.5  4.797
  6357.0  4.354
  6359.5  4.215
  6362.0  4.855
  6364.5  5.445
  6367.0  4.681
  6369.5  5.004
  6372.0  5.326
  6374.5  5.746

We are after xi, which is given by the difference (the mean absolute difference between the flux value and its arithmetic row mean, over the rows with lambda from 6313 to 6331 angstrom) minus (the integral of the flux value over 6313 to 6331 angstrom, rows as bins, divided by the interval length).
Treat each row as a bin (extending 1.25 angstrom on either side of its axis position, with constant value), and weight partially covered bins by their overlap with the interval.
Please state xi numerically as -4.08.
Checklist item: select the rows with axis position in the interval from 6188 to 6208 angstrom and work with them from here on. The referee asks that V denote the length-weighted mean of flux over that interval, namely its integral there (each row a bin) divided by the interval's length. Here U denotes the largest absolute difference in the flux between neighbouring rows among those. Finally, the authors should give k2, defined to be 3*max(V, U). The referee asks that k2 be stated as 13.9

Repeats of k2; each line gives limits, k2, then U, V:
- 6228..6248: 13.6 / 0.56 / 4.54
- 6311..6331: 13.8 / 2.36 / 4.59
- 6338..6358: 14.5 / 0.62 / 4.82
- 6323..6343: 14.6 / 1.30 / 4.85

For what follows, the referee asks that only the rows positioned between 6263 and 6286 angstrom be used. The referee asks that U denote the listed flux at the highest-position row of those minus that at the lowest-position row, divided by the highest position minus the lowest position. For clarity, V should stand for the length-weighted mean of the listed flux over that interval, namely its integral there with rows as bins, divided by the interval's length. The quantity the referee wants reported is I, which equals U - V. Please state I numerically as -4.87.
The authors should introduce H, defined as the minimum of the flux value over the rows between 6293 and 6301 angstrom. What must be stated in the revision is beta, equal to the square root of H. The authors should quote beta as 2.088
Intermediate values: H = 4.36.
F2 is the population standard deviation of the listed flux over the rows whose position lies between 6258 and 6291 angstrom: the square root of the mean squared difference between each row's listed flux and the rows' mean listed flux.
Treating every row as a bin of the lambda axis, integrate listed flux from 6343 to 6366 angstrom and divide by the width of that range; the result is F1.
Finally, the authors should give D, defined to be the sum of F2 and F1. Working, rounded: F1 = 4.70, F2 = 0.32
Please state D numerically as 5.02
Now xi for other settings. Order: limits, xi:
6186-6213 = -4.53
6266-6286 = -4.55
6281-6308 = -4.54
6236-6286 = -4.36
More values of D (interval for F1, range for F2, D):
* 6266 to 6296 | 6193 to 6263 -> 5.08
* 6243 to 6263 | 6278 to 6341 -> 4.99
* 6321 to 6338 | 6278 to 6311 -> 4.98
